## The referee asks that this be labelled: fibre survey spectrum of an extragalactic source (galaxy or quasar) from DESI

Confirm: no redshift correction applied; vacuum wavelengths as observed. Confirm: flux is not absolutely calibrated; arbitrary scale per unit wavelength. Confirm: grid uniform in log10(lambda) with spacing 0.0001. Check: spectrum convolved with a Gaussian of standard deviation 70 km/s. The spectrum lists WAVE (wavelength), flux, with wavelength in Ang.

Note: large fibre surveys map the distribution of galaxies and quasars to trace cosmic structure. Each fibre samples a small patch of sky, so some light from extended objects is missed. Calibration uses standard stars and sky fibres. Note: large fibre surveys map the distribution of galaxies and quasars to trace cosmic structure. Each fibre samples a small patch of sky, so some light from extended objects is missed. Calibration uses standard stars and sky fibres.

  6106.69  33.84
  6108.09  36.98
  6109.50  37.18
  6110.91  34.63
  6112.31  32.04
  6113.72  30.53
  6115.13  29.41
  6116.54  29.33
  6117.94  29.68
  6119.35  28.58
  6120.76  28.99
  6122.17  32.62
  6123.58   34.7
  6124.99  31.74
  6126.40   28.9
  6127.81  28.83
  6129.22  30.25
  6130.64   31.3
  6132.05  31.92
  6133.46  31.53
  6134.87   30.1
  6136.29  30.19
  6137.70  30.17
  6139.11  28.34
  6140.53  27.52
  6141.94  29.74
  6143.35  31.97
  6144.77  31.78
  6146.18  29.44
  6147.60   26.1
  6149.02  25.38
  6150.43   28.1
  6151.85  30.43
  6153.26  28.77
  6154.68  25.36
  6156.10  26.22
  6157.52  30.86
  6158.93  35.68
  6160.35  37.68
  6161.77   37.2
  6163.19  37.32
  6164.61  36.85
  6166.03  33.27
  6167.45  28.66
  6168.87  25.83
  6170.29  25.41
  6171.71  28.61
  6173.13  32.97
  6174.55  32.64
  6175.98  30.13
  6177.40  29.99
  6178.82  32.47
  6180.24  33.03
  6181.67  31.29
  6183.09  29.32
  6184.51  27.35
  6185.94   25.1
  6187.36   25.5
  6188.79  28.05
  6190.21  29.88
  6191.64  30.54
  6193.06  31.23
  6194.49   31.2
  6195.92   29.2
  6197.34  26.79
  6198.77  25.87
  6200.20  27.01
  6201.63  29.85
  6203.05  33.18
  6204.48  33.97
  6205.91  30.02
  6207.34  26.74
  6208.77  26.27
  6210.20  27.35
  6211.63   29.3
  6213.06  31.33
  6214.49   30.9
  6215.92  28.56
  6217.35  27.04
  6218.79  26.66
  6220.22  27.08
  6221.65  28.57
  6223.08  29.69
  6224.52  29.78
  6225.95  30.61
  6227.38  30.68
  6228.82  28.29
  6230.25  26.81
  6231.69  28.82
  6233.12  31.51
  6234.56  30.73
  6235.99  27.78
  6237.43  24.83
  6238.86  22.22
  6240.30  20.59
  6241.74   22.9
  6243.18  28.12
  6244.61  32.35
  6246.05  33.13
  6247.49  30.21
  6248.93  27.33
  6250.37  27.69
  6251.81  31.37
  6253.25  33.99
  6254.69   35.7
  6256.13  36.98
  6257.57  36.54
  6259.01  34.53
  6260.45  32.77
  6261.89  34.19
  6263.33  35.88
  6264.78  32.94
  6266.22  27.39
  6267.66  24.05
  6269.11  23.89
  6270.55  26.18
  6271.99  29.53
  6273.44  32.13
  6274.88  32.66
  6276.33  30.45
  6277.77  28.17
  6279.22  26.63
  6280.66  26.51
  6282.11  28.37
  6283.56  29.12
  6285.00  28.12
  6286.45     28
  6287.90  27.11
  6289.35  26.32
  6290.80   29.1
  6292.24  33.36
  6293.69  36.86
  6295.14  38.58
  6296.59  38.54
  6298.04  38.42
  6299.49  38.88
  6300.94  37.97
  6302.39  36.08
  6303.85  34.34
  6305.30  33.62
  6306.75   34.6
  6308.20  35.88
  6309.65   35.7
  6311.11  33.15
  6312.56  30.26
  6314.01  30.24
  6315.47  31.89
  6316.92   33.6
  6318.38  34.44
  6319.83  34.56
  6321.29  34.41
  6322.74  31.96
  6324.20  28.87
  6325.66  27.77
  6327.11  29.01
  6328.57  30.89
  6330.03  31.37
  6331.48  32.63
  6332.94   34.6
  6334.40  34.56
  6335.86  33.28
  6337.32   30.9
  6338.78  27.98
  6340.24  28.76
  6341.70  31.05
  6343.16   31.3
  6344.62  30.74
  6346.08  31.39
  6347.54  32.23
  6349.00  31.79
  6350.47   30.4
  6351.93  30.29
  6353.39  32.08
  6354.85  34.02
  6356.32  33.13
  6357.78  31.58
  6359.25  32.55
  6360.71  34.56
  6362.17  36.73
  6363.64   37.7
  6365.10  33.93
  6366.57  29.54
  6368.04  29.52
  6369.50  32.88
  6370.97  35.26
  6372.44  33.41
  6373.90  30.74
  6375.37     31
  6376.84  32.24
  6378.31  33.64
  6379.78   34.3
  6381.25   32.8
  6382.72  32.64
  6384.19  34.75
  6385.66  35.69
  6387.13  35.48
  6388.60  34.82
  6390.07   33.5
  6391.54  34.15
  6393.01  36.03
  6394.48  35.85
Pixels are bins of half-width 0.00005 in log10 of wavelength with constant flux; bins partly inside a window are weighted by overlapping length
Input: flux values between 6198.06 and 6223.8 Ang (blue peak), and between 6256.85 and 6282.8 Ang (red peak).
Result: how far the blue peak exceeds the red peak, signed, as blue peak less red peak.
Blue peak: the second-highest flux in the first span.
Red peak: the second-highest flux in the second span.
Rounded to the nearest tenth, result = -2.7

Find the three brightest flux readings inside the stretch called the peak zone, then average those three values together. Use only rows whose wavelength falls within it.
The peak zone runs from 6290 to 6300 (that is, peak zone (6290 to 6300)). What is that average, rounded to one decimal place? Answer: 38.7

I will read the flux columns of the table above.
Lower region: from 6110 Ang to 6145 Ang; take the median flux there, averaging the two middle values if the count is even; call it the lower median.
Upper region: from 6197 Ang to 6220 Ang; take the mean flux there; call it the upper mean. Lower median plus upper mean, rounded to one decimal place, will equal 59.0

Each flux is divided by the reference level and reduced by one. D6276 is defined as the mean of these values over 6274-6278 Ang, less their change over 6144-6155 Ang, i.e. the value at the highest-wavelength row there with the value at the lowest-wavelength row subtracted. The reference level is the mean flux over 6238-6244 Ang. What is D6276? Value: 0.571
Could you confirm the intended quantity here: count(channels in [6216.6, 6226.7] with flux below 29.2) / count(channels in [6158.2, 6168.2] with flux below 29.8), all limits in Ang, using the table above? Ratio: 4.00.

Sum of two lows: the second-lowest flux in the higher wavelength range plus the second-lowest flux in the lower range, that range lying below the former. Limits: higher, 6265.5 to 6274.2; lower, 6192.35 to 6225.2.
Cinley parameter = 50.3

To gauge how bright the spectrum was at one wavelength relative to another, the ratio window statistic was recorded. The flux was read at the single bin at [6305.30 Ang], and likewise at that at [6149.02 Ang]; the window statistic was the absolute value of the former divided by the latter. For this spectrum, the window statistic 1.32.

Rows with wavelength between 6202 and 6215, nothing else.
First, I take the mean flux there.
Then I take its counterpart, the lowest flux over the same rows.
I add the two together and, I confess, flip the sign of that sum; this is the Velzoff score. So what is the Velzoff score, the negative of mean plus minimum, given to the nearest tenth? -56.2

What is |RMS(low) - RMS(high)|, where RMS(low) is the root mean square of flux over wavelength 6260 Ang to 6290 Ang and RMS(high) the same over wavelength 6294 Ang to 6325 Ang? 5.4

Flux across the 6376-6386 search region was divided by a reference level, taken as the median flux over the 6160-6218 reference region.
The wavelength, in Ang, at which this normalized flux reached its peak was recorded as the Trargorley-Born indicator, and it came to 6385.66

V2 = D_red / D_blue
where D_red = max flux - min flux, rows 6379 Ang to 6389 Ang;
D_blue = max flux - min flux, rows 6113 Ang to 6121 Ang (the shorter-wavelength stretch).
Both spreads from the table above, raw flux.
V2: 1.6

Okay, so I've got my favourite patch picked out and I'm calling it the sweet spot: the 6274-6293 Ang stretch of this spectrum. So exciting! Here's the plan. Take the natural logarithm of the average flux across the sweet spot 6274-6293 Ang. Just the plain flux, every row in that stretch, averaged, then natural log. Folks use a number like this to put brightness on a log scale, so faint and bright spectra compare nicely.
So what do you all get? 3.36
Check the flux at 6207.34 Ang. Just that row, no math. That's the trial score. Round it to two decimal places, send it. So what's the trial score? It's 26.74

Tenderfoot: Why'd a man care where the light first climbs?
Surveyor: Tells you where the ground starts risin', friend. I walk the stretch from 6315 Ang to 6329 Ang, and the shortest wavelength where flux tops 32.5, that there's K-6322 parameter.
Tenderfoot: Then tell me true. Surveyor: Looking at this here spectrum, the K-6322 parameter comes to 6316.92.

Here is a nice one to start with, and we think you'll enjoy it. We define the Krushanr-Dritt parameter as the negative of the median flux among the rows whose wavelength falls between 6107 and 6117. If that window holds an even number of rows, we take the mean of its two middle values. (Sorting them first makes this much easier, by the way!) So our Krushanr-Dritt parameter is -32.0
